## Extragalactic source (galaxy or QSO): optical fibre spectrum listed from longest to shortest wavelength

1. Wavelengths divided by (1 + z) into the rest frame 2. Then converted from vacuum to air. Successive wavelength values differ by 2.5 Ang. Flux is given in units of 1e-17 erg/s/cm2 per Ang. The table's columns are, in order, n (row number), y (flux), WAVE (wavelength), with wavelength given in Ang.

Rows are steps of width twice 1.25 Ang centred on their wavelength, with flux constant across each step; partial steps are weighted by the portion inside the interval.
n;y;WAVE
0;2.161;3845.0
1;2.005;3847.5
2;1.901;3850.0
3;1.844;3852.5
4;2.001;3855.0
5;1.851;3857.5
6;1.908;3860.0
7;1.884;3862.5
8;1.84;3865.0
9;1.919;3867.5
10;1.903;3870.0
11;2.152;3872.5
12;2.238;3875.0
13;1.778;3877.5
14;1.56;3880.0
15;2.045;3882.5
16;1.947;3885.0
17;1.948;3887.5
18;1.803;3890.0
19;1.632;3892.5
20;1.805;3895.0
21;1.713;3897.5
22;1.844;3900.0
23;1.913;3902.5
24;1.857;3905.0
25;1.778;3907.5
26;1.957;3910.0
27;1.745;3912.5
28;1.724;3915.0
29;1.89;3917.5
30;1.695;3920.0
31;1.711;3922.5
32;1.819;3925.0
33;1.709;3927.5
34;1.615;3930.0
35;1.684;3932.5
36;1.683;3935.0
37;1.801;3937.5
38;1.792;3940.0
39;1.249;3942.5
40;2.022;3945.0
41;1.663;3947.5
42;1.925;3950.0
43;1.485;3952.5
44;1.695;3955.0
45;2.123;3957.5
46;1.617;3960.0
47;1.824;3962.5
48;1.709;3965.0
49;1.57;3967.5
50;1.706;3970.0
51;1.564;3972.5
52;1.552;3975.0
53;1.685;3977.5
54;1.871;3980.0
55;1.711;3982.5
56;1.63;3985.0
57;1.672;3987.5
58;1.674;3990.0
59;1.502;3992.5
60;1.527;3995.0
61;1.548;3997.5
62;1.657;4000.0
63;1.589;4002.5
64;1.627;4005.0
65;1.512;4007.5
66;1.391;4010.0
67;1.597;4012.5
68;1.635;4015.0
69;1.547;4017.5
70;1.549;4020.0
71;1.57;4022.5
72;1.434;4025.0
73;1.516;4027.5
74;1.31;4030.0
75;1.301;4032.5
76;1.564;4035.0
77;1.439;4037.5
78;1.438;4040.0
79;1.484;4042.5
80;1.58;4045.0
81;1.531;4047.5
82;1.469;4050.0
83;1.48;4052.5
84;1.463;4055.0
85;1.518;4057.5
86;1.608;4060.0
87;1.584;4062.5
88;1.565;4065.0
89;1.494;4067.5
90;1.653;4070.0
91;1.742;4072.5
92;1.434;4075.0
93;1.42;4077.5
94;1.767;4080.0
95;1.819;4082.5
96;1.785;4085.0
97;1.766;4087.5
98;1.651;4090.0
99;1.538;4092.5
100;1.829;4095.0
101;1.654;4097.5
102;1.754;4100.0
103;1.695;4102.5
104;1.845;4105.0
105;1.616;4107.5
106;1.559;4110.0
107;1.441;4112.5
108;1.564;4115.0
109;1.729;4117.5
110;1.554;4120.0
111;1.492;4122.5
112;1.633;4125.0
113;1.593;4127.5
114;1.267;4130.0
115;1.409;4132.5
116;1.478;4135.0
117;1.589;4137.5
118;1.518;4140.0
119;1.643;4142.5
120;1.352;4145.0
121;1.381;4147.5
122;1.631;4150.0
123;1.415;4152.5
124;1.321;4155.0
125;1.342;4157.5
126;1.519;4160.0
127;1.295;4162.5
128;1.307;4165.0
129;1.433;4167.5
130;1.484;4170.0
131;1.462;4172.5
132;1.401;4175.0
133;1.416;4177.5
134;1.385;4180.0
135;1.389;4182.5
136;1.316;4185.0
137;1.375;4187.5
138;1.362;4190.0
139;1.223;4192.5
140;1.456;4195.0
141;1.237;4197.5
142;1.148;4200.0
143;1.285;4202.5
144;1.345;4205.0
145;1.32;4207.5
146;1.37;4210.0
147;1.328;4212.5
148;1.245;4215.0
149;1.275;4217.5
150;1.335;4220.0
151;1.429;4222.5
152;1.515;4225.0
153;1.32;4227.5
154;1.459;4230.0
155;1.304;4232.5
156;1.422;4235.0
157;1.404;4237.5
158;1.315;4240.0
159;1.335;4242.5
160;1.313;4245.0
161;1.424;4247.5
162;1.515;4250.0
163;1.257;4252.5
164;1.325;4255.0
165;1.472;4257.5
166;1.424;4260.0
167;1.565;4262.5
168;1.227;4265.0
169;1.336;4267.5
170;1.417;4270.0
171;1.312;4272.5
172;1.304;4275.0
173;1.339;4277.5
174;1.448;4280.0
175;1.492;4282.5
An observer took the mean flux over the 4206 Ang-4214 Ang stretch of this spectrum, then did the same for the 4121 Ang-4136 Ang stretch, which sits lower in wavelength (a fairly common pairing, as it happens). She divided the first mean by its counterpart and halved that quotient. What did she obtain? 0.45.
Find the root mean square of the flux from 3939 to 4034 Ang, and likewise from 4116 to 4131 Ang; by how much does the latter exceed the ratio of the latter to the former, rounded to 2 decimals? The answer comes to 0.60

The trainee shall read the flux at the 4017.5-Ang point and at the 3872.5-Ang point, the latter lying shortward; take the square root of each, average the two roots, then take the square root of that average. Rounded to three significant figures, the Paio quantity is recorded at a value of 1.16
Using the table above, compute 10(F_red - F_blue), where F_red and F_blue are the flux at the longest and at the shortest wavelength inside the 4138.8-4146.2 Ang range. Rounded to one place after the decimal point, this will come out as -1.7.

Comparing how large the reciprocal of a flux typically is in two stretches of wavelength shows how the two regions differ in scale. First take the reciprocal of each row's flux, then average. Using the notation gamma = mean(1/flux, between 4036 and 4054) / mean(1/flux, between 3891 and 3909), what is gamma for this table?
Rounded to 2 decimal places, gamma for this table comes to 1.20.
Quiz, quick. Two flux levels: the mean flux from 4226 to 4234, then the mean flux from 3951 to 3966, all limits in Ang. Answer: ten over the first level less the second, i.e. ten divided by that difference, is -26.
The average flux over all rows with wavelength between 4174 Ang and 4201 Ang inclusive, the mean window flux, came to 1.34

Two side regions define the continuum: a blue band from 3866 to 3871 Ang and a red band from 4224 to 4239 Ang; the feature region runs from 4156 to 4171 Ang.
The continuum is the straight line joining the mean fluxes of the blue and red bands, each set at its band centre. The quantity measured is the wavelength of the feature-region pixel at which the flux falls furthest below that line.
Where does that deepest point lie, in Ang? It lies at 4162.5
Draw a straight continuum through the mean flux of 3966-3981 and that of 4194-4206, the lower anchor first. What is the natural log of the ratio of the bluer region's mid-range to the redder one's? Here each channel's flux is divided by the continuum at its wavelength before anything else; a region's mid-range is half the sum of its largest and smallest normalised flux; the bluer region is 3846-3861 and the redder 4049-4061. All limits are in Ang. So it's 0.03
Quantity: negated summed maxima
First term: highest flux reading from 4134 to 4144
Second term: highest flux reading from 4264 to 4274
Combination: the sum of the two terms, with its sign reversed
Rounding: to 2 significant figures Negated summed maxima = -3.1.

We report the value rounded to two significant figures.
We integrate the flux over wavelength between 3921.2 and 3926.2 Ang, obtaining 8.8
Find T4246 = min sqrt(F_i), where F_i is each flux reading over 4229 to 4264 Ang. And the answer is 1.12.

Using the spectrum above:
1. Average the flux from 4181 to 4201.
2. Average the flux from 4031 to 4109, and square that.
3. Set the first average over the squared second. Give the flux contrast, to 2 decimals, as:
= 0.52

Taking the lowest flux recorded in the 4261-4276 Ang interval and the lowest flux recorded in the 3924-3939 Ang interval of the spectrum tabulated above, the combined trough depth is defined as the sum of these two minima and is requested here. 2.84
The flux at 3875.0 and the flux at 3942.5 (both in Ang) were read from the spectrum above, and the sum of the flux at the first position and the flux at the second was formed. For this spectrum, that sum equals 3.49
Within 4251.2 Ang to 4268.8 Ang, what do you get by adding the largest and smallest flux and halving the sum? 1.40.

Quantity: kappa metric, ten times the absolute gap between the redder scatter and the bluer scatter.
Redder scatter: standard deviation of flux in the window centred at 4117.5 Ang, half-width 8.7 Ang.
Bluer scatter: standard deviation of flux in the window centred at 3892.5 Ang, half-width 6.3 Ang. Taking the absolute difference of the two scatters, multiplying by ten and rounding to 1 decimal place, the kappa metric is 0.2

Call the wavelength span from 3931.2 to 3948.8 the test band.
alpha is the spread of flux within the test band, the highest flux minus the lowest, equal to 0.77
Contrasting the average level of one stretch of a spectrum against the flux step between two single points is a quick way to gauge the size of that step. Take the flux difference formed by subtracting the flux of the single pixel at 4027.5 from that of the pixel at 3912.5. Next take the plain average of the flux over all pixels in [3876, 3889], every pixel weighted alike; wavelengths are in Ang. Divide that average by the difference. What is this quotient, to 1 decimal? 8.1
